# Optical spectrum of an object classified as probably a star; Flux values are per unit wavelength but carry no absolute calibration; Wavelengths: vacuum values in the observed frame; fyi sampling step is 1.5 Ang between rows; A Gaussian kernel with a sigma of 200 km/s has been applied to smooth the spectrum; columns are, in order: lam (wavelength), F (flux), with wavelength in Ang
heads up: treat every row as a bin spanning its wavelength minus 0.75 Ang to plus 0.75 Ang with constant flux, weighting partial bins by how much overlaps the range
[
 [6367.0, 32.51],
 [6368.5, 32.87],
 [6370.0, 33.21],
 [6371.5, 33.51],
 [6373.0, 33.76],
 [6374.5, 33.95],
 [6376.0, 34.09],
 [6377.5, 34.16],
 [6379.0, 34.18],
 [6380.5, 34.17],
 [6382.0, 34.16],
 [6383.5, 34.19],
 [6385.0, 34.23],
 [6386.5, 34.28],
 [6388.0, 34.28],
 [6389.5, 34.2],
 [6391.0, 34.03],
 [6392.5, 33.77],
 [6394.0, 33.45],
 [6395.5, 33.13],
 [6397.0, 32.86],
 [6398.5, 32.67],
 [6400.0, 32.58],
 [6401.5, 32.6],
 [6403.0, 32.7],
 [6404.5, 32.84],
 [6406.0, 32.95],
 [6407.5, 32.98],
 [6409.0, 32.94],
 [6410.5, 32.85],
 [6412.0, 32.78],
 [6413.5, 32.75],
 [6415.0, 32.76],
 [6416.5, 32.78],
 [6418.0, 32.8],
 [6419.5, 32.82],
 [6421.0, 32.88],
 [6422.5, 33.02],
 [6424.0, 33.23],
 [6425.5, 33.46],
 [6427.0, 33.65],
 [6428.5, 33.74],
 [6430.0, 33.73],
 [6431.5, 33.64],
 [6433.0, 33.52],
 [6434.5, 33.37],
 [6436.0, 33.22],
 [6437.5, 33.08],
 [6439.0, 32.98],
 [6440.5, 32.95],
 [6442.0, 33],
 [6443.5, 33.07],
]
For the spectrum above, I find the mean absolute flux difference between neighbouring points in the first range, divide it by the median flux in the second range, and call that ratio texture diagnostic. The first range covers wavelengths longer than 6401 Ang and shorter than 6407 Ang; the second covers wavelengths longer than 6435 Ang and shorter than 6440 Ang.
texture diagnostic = 0.0035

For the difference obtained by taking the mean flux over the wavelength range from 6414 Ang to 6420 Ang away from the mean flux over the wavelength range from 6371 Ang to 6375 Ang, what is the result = 1.0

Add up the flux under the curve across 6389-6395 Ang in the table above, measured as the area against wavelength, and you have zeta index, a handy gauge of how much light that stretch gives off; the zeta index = 203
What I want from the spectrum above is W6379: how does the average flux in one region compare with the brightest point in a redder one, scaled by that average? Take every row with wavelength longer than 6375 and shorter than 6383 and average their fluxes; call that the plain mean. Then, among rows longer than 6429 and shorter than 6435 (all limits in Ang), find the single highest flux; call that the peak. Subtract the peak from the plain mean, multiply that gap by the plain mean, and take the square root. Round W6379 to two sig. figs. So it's 3.8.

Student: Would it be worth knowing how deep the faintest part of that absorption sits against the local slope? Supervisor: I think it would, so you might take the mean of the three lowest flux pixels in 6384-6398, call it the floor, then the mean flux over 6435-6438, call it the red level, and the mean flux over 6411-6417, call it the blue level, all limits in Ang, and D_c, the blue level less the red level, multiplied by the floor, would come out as -13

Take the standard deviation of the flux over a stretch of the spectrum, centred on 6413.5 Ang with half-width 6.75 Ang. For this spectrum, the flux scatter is 0.08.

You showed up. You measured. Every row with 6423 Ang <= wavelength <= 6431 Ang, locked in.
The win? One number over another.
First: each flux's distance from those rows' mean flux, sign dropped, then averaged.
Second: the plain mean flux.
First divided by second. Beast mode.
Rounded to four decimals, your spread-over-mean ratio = 0.0052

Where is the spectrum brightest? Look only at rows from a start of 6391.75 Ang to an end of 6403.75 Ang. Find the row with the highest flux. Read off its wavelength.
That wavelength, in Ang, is 6392.5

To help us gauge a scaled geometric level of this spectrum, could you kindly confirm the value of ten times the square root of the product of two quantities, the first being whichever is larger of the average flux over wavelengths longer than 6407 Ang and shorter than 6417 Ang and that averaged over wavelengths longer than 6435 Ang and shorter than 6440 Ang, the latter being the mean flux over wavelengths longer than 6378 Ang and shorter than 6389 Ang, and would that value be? 336.5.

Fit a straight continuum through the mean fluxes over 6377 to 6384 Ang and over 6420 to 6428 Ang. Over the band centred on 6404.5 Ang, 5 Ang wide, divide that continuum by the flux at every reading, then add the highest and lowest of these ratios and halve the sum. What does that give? 1.03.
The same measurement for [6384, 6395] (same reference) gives 1.00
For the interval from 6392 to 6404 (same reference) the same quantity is 1.02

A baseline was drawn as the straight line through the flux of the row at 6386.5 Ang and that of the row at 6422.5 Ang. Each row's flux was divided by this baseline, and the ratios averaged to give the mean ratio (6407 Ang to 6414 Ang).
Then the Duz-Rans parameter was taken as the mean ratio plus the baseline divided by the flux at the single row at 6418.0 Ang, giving 1.994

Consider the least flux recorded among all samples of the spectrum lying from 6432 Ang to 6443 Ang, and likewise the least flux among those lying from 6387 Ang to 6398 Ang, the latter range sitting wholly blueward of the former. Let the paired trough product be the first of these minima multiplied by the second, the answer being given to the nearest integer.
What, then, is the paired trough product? 1083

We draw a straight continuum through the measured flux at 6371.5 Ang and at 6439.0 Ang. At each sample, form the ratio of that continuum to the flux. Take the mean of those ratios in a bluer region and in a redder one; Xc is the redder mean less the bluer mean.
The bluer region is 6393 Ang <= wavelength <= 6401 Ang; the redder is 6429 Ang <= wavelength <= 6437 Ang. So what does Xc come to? -0.025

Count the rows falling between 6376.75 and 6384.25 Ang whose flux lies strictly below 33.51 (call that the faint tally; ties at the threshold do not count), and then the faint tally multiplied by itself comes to 0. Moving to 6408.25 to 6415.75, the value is 25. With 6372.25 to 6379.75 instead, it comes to 0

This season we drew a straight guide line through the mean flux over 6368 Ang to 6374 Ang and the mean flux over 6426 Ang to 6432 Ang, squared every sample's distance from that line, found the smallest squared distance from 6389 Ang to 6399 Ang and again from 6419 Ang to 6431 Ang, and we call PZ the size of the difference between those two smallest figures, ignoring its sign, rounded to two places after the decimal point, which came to 0.00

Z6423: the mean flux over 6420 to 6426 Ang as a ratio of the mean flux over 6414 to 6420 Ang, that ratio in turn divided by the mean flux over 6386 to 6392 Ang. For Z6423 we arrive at 0.0296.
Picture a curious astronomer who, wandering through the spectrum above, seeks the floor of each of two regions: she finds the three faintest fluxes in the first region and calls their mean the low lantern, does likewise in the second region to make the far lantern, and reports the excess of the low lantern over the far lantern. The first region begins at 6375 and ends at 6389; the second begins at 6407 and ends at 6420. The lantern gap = 1.4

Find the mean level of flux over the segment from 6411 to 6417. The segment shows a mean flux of 32.8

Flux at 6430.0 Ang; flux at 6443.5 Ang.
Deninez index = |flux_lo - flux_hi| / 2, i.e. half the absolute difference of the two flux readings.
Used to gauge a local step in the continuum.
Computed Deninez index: 0.33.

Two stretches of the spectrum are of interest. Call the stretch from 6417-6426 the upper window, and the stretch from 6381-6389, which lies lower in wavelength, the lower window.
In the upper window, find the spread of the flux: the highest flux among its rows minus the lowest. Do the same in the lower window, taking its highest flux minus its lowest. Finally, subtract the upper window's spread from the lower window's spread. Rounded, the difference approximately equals -0.54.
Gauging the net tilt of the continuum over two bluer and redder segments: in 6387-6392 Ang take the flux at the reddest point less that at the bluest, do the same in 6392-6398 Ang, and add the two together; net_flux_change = -1.2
